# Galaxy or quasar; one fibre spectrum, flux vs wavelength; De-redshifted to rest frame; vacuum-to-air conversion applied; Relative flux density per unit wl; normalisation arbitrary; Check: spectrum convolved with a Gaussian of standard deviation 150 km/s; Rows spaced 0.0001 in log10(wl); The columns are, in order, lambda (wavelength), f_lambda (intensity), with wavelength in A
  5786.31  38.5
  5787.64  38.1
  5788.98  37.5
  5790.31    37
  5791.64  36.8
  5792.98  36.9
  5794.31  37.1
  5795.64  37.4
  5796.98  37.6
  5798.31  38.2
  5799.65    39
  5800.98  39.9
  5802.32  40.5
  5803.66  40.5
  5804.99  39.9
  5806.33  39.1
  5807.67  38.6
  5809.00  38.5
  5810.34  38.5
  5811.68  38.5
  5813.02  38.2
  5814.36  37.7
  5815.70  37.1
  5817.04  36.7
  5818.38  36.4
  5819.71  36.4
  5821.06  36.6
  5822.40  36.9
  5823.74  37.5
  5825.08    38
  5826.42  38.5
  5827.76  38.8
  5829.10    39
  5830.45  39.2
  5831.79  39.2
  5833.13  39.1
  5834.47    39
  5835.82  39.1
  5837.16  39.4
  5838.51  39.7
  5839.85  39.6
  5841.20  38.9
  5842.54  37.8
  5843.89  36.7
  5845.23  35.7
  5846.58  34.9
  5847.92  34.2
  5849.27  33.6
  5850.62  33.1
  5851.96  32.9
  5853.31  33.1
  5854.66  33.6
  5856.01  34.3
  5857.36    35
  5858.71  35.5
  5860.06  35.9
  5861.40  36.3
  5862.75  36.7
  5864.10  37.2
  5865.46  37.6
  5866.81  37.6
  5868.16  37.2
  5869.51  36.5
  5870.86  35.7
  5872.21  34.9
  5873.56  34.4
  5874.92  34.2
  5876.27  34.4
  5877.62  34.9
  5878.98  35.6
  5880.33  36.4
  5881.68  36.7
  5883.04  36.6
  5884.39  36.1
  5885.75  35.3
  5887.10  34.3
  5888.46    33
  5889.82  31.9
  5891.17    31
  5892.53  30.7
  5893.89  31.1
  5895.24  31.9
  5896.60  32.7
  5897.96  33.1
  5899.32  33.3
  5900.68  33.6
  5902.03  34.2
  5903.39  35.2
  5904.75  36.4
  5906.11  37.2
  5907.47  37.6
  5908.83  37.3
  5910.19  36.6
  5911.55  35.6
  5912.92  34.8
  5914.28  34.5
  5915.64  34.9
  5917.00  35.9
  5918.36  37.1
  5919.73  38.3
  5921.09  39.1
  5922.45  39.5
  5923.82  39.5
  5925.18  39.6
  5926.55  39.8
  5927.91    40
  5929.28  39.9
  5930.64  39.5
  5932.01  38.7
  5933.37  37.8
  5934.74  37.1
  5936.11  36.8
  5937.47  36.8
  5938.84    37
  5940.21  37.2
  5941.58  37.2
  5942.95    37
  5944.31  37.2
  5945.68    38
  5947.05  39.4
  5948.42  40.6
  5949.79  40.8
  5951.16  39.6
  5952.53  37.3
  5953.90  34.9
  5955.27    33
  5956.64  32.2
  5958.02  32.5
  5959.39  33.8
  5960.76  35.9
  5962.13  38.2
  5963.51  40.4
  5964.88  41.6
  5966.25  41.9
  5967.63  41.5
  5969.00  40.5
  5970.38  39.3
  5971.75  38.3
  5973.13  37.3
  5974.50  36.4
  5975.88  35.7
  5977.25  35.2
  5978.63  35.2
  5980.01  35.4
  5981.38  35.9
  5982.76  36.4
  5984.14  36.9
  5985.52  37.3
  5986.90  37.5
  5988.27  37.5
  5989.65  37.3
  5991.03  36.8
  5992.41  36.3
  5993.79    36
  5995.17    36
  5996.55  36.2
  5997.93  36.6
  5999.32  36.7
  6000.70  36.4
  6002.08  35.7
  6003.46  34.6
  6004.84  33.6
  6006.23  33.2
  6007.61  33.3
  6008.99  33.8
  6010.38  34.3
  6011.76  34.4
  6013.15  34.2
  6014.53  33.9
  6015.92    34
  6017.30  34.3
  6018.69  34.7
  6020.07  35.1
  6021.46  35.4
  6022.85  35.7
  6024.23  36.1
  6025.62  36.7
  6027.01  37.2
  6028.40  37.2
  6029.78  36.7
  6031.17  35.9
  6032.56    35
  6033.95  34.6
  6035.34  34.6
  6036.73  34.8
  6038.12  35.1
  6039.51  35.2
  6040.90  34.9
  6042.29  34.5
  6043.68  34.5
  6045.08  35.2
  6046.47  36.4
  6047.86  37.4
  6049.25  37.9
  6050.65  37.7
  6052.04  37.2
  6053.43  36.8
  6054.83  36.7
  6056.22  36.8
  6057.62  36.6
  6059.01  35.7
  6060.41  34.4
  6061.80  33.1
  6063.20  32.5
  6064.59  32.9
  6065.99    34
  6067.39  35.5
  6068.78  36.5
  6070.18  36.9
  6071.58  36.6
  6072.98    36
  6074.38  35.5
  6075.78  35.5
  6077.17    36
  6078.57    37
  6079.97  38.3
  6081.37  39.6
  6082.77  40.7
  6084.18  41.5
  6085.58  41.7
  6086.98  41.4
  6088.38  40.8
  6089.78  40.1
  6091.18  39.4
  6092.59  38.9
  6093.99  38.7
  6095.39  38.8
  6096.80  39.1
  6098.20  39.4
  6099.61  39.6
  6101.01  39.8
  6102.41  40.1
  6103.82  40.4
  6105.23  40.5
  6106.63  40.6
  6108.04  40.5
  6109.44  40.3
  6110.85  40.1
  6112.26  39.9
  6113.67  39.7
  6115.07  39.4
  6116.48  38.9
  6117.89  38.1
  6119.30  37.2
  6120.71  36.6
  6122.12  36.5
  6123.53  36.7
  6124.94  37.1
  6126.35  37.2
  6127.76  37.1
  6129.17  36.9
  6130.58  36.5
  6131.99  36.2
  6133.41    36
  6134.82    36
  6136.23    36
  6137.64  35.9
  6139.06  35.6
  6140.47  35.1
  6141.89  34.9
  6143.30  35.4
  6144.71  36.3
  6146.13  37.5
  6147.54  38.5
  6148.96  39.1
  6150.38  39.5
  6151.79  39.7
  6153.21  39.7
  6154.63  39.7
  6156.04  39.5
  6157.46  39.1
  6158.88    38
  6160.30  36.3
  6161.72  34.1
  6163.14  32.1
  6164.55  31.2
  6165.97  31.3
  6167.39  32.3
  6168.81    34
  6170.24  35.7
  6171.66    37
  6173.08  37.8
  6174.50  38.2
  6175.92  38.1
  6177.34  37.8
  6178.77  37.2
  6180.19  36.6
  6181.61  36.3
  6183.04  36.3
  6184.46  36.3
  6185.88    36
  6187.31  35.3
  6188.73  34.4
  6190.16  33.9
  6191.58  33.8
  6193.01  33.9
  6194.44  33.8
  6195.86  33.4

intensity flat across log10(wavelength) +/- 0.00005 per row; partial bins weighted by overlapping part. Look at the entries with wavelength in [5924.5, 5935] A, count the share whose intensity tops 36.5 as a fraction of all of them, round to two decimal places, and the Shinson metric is 1.00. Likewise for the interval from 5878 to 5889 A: 0.25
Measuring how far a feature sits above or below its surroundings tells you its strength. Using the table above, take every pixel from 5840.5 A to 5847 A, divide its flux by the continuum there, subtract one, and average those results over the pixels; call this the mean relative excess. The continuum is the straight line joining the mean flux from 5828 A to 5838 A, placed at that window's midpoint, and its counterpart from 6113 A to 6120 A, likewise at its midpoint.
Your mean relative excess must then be -0.06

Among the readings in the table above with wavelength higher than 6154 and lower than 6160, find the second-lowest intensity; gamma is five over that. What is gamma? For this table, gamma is 0.128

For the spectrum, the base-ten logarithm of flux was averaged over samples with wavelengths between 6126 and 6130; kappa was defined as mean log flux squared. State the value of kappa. 2.46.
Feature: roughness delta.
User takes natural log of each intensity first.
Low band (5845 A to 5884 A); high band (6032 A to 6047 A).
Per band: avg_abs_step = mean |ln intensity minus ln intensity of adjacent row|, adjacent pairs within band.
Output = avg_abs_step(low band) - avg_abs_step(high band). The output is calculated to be 0.003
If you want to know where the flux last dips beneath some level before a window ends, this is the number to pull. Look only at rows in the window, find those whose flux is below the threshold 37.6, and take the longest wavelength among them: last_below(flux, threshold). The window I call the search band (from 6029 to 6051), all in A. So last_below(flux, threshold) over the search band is 6047.86 A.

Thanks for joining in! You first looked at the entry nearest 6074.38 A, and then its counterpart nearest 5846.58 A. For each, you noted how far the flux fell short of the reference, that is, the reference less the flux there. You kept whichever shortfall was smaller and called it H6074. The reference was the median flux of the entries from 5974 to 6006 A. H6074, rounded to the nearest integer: 1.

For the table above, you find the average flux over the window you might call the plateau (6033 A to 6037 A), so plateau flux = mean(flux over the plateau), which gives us 34.7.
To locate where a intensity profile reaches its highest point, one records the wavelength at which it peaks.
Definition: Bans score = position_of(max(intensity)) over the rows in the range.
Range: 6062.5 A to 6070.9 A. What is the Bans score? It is 6070.18 A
